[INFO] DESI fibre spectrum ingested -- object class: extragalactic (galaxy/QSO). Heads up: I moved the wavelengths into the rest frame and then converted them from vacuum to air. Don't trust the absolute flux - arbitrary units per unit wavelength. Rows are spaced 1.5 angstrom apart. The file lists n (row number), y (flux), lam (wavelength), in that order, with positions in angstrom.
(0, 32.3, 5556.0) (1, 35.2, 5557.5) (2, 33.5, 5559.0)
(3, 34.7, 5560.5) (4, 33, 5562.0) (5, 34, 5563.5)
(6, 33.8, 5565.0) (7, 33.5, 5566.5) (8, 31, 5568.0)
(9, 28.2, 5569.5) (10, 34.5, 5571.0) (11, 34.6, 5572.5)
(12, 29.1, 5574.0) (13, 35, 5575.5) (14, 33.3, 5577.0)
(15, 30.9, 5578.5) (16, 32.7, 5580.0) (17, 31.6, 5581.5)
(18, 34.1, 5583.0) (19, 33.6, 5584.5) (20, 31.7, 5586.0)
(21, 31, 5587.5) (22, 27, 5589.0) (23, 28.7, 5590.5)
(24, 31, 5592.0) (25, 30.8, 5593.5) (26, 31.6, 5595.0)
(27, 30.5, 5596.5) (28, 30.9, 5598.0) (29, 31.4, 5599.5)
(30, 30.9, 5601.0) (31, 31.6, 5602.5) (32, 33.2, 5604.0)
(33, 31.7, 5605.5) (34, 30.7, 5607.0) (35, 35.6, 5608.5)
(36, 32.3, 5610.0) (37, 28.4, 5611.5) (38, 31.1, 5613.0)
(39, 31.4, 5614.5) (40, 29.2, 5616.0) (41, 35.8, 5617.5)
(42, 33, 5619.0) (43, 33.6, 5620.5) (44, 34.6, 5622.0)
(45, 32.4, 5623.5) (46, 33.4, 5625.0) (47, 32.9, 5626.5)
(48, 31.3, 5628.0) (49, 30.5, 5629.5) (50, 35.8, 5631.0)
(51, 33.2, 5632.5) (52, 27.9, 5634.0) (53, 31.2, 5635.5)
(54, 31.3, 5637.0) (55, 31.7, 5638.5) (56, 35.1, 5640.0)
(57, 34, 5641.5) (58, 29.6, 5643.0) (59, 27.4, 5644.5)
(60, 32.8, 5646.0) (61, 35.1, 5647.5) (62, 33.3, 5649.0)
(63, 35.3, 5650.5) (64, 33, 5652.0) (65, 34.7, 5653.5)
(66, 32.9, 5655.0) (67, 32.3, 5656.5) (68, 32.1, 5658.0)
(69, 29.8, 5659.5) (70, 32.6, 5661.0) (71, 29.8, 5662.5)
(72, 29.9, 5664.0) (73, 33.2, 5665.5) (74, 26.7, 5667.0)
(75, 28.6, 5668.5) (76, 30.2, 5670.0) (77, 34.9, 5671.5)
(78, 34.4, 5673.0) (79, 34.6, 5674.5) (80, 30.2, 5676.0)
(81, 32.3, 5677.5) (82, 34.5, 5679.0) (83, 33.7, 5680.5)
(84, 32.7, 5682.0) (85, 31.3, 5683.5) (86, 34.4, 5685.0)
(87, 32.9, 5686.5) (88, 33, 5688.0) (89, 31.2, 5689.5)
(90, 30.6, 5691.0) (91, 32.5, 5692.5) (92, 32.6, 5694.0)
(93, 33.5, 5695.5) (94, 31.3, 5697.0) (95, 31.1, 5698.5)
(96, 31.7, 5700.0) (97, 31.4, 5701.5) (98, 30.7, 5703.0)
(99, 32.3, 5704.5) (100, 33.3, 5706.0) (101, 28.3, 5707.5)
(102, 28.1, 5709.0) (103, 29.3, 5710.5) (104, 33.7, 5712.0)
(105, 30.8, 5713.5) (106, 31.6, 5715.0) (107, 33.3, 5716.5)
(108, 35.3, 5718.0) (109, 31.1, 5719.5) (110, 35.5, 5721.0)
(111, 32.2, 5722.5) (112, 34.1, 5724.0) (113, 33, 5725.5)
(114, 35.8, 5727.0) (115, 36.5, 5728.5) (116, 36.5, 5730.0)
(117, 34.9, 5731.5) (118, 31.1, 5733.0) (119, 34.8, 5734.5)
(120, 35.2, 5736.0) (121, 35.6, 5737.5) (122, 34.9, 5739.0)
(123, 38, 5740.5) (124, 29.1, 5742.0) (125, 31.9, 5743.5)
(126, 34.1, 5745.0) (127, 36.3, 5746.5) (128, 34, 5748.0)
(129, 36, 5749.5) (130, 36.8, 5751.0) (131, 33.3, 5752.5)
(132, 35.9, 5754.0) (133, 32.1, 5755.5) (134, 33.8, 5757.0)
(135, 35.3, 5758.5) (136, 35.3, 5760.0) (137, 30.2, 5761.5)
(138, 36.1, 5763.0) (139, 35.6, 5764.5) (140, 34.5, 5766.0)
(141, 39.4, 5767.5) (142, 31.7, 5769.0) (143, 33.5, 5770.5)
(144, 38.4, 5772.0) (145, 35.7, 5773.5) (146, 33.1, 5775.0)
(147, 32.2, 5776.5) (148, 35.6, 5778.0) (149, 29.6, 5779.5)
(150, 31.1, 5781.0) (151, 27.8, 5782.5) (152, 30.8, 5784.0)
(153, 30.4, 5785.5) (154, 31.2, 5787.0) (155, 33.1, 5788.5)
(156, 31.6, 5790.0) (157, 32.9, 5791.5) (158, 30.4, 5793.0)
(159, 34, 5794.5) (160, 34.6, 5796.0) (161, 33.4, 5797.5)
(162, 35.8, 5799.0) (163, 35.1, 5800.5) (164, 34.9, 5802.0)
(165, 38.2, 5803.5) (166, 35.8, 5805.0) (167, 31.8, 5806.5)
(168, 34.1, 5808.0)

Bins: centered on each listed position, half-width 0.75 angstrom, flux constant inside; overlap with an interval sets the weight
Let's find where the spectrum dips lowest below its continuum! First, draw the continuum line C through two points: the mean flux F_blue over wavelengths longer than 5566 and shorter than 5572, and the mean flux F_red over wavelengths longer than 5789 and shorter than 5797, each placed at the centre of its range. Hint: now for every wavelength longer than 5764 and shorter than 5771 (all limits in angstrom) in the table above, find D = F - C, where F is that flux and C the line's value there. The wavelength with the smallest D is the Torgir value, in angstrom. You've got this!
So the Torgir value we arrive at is 5769.0 angstrom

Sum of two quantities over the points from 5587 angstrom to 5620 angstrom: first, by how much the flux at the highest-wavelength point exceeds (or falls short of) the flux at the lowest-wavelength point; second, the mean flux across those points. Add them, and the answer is 33.3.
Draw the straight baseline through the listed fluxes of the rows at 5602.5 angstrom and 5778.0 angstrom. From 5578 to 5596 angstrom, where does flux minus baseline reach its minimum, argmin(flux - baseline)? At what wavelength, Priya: 5589.0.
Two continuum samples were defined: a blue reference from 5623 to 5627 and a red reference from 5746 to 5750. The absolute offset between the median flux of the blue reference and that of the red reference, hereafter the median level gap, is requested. 3.1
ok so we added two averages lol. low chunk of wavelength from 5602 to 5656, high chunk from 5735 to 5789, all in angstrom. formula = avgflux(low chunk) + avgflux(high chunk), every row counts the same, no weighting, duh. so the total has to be 66.2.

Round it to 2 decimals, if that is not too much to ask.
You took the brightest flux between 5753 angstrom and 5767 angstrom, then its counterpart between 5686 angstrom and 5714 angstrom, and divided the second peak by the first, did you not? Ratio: 0.93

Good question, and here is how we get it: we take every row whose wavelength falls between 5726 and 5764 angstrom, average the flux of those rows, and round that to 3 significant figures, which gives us 34.5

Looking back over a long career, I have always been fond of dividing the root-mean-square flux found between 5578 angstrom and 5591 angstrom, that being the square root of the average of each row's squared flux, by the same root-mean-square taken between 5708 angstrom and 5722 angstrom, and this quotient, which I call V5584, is 0.97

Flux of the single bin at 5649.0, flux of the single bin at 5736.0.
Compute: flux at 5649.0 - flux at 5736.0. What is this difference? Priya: -1.9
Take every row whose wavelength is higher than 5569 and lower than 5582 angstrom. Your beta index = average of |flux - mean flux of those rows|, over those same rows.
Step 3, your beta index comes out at 2.0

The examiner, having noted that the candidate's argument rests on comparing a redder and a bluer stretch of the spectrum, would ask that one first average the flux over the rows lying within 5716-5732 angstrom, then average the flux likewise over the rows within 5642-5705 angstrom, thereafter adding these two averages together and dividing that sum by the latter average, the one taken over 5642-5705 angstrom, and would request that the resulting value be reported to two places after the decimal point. 2.07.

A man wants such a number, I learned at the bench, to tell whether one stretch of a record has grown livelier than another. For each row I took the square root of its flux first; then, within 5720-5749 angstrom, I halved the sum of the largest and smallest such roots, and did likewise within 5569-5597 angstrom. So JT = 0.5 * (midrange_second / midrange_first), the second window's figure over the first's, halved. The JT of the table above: 0.481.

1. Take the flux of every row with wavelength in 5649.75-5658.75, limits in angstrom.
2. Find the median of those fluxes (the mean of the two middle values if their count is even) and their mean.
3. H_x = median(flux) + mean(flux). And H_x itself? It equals 66.3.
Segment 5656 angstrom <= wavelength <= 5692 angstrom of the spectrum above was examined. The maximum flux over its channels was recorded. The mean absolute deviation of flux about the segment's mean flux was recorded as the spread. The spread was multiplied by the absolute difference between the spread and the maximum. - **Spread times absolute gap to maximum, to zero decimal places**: 58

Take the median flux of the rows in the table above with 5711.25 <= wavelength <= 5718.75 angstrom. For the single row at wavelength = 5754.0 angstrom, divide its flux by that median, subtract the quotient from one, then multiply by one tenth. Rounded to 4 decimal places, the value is -0.0078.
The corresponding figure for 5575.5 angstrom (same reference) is -0.0051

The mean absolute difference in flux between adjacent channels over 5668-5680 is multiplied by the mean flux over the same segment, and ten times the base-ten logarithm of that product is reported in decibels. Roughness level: 18.6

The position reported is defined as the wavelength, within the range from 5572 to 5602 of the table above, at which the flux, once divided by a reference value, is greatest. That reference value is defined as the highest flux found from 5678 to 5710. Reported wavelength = 5575.5 angstrom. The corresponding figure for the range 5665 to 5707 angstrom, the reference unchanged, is 5671.5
